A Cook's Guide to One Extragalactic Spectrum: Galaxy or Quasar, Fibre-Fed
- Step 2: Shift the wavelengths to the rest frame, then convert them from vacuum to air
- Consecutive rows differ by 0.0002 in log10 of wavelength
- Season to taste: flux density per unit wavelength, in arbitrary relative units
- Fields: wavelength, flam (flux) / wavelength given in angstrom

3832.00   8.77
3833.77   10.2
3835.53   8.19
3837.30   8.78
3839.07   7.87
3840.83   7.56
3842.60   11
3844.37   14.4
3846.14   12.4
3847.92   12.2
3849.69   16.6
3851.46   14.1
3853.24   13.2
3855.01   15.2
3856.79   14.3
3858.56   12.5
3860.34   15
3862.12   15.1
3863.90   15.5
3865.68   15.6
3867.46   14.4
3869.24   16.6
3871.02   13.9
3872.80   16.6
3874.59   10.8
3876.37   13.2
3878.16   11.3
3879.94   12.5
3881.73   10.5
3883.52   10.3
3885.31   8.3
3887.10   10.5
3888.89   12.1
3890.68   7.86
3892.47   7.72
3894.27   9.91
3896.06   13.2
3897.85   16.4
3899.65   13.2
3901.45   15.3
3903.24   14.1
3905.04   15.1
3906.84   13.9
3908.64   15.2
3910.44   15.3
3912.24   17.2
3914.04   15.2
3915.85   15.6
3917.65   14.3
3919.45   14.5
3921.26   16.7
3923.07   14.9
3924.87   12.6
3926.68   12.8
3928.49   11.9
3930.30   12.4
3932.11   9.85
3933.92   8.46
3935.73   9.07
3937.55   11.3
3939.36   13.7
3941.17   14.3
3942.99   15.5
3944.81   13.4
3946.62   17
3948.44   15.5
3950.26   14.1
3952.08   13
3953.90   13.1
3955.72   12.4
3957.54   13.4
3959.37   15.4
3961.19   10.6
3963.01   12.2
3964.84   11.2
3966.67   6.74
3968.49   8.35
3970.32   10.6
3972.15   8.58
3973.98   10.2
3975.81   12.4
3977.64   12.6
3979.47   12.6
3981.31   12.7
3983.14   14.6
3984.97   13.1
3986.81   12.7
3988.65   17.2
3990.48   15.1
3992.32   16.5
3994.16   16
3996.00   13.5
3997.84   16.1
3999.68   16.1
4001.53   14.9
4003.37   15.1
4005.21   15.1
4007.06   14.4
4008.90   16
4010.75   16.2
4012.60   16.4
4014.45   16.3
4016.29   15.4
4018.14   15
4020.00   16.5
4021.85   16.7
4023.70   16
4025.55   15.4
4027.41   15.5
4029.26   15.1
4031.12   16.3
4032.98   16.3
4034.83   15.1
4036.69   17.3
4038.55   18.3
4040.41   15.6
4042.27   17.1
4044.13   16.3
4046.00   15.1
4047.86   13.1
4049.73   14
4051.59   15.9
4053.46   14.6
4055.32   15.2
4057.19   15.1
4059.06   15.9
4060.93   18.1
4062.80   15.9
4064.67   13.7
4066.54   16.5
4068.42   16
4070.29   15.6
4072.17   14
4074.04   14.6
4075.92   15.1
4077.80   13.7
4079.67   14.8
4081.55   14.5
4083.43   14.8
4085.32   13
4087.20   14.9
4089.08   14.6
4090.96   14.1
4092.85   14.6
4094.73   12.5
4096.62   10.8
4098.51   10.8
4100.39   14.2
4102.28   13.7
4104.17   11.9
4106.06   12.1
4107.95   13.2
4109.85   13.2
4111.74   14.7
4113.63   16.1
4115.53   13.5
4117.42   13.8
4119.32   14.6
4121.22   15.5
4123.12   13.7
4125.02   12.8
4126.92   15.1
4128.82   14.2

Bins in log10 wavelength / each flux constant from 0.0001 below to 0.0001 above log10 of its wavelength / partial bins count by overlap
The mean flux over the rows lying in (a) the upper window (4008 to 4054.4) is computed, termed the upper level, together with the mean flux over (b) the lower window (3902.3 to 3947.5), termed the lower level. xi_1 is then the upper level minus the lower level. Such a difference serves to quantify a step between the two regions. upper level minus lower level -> 2.0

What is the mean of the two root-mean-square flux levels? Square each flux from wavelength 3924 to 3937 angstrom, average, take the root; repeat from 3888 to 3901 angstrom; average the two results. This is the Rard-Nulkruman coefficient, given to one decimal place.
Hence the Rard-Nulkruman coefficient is 11.5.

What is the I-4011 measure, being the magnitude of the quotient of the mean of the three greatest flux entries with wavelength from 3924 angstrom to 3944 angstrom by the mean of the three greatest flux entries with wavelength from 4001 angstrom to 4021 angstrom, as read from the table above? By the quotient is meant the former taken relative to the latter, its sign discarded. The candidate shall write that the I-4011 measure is 0.88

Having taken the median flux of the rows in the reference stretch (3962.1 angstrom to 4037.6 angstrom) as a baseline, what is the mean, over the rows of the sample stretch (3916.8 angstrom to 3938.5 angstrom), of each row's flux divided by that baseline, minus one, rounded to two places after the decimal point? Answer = -0.18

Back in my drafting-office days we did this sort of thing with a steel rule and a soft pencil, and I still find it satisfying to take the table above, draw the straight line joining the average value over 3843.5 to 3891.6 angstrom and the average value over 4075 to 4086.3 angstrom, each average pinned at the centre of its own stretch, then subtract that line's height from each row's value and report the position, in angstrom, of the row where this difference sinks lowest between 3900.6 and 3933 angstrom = 3932.11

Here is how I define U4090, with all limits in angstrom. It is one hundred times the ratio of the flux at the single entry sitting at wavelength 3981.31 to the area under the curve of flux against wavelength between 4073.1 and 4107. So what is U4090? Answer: 2.76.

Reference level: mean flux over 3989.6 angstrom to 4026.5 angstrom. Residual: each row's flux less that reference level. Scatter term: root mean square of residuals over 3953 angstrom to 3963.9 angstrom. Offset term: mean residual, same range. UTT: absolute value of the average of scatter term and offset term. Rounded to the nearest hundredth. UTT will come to 0.18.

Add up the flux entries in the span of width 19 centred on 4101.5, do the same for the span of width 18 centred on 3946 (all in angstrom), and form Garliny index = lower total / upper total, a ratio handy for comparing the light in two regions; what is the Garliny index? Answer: 1.11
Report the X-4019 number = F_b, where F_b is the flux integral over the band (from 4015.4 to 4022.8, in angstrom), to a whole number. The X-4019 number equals 118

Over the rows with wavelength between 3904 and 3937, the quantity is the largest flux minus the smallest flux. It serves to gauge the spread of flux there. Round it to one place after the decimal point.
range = 8.7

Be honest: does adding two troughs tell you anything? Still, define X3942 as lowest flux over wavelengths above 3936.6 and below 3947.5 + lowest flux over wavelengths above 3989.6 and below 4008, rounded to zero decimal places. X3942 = 25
